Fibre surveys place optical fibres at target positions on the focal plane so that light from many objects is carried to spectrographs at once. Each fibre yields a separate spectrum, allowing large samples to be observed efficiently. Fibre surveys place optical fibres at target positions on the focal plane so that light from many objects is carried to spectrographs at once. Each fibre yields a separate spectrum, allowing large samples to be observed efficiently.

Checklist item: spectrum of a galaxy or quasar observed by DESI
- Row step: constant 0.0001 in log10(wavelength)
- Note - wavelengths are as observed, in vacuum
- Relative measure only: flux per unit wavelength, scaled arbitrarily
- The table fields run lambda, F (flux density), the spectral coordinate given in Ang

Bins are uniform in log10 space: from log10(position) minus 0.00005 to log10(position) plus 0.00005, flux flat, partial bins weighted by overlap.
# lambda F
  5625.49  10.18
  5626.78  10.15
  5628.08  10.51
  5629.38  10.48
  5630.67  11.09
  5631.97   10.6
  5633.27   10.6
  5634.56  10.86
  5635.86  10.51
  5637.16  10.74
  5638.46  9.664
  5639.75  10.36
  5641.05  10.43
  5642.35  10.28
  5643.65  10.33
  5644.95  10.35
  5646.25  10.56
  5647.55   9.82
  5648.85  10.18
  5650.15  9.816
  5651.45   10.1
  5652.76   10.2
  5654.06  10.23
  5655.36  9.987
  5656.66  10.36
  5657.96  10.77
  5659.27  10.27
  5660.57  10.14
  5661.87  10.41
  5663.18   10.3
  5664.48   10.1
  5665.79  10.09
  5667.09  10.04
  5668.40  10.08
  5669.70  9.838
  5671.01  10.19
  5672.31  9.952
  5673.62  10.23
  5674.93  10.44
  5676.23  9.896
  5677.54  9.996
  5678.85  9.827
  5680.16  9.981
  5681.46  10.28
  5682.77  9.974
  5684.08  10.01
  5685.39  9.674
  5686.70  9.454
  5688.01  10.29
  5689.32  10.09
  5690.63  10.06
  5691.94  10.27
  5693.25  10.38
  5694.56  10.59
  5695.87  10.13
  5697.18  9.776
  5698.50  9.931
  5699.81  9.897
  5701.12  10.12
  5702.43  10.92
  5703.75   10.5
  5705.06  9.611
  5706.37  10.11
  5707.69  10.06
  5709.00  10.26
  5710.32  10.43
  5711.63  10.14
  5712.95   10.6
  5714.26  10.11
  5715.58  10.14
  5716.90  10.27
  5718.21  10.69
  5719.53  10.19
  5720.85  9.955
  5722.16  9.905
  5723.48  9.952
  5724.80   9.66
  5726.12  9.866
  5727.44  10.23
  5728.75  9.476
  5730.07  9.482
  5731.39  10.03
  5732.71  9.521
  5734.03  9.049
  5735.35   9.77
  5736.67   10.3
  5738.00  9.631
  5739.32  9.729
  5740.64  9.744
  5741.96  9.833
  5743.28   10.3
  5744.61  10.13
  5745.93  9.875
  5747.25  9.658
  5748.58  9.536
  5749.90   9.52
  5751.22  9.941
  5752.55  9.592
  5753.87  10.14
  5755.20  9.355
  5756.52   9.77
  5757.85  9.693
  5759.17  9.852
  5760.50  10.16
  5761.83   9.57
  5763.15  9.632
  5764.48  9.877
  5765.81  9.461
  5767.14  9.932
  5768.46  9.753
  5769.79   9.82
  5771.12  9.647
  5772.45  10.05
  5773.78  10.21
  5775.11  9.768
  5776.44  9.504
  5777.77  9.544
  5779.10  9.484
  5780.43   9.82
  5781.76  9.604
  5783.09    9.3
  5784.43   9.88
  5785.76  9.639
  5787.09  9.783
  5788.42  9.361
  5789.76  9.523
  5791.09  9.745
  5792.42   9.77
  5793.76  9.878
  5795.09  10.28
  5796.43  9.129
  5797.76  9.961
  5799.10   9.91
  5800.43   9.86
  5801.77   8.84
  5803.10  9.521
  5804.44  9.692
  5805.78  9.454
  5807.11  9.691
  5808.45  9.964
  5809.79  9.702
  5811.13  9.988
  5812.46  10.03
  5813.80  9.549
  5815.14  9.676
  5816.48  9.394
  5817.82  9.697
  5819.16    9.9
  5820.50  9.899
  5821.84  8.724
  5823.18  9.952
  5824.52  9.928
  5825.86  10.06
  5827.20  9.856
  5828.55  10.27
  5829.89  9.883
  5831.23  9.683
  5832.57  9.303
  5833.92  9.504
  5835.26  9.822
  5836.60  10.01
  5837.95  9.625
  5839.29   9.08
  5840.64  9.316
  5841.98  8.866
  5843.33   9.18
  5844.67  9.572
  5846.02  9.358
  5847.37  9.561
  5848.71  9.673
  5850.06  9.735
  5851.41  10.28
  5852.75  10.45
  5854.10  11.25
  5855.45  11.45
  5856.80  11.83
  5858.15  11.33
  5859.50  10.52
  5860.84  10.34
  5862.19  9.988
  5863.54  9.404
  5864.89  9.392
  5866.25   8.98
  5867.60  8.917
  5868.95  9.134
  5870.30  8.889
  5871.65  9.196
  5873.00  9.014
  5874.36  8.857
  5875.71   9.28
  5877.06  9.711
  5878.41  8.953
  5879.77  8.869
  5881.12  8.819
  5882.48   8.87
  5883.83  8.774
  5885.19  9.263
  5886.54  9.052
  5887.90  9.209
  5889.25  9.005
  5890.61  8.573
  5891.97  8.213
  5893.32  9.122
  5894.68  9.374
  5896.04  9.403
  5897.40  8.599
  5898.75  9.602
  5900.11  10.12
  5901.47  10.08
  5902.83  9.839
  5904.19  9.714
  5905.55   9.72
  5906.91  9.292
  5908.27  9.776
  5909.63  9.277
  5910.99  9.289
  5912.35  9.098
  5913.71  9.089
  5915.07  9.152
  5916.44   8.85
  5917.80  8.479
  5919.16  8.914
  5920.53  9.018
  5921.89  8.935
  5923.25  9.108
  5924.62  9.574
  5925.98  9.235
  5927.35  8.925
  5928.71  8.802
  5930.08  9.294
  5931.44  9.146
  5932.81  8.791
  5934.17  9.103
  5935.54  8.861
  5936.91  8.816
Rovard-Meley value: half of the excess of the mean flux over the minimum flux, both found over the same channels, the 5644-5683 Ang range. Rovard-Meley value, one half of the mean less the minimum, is 0.17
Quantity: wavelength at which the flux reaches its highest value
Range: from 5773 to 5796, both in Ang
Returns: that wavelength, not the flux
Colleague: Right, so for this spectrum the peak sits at 5795.09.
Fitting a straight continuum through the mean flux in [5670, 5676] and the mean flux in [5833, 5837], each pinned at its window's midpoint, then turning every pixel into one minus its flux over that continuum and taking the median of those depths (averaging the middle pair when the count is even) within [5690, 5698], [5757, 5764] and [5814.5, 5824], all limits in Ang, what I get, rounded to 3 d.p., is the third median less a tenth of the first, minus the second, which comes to -0.015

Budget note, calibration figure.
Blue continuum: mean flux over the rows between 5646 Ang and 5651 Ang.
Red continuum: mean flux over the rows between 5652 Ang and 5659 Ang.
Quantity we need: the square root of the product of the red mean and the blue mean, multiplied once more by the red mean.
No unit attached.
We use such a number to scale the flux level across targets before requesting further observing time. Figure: 105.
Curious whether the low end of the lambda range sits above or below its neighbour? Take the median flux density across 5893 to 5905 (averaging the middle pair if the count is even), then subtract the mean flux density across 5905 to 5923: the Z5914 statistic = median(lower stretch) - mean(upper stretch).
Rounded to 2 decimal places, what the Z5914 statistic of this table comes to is 0.46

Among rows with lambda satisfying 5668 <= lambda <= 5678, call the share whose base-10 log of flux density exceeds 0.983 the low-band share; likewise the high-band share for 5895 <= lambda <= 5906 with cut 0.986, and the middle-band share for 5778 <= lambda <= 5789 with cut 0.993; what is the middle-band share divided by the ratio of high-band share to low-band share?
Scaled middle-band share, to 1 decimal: 0.2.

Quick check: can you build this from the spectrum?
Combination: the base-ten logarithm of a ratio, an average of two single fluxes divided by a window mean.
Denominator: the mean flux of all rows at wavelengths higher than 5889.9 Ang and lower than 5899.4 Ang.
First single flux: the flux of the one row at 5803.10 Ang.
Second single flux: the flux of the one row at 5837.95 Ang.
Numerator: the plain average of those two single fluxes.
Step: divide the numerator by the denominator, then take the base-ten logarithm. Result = 0.028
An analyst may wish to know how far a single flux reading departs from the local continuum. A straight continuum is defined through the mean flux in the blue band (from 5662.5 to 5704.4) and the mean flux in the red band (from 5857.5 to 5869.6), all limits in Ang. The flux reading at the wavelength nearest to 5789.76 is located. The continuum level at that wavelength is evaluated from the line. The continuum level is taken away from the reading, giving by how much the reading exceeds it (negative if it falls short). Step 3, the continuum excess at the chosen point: -0.4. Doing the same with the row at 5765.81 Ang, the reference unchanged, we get -0.5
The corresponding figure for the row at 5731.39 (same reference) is 0.0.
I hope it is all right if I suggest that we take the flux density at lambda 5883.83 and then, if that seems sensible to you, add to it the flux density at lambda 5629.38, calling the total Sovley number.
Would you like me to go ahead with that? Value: 19.3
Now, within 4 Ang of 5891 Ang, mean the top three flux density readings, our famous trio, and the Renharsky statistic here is 9.2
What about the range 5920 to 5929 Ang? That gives 9.3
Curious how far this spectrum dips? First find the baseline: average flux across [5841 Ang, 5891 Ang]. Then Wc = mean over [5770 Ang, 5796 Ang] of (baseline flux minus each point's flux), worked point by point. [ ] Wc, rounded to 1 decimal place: -0.2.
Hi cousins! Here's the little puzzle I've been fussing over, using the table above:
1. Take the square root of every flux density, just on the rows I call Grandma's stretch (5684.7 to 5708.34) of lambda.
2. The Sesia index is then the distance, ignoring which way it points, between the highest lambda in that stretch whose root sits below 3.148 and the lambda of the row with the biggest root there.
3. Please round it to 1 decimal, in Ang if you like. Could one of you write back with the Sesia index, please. 2.6 Ang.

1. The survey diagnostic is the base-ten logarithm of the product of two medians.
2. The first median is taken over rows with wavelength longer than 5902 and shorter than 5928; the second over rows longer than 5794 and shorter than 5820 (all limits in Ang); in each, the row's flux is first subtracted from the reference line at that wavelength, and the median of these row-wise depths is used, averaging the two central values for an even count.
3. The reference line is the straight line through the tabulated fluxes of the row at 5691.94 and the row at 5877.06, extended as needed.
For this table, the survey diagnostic -1.03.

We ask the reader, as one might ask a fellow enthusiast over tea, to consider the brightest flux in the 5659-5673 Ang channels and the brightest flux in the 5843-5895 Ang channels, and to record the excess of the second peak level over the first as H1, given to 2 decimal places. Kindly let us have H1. 1.42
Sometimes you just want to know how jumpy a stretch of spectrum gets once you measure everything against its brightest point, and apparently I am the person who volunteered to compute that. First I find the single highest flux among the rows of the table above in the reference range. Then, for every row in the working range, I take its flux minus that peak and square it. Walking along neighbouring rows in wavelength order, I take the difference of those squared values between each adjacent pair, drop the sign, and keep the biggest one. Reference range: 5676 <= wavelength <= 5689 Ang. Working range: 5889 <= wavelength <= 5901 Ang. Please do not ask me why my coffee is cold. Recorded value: 2.9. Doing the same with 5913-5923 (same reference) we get 1.4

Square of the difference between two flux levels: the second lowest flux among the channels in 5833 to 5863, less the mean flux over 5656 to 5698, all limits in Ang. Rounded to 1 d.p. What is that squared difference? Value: 1.1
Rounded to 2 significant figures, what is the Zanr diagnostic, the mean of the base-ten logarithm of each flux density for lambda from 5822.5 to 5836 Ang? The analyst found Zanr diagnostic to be 0.99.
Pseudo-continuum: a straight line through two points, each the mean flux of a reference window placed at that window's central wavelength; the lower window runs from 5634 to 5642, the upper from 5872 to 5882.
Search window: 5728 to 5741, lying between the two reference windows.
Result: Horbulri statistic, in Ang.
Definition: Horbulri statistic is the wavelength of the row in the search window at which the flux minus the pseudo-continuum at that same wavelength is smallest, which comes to 5734.03 Ang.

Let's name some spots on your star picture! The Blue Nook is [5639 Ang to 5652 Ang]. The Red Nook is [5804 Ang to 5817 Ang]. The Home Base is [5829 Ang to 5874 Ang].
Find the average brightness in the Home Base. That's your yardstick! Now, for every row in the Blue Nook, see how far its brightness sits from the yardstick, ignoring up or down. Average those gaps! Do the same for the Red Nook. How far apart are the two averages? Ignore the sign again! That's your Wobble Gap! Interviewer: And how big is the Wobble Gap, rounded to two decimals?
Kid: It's 0.26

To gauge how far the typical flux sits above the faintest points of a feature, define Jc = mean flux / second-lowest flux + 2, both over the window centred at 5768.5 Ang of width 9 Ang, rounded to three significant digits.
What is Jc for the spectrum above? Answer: 3.01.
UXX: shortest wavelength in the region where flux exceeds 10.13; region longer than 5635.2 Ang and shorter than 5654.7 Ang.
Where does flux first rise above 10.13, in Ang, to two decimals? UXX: 5635.86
